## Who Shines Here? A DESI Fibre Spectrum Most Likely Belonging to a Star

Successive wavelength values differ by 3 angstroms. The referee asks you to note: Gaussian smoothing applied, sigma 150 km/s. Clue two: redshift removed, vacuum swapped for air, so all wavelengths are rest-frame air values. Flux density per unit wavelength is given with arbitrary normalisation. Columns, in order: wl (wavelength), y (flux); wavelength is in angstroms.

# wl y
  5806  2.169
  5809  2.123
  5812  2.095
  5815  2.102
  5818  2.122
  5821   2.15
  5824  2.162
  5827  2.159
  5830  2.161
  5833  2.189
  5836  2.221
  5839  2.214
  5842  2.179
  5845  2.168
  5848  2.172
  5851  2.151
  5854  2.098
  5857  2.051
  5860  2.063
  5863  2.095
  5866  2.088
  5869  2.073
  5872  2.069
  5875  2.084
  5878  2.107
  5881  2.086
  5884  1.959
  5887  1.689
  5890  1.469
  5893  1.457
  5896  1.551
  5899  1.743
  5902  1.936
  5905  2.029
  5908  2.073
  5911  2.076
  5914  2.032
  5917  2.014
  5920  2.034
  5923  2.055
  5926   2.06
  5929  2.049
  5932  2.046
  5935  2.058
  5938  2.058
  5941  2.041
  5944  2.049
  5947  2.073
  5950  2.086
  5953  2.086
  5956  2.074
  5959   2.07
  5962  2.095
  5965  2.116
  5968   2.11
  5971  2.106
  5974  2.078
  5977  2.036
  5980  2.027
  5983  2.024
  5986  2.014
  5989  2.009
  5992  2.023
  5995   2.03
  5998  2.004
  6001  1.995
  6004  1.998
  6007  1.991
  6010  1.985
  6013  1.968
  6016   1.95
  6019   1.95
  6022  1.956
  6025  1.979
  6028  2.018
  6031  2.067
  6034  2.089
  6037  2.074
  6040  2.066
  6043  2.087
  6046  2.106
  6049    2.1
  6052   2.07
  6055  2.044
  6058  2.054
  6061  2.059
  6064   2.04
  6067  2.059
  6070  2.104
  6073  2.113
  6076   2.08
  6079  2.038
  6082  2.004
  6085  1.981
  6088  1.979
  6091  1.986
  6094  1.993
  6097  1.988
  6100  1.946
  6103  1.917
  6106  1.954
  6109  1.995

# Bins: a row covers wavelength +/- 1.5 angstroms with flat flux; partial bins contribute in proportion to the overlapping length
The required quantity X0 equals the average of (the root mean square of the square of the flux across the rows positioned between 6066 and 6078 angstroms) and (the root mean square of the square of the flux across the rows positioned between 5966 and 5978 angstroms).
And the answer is 4.35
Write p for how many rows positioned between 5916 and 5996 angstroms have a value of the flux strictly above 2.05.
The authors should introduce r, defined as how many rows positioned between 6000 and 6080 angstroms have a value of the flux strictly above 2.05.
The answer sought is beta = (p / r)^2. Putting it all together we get 1.0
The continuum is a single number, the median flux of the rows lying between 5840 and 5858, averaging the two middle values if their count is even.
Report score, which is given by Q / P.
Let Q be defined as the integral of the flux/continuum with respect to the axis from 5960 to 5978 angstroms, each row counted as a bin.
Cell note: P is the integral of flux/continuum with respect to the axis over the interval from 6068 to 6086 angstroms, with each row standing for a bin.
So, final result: 1.02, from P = 17.1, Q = 17.4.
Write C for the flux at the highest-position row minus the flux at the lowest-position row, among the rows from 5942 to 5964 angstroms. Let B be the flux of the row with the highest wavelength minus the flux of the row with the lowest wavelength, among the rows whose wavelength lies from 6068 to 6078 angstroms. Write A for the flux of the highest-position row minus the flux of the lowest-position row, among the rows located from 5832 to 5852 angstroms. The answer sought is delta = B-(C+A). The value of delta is -0.03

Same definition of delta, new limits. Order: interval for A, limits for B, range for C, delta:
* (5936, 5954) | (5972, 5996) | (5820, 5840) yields -0.14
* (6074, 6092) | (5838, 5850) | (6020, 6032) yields -0.06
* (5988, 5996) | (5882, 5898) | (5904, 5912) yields -0.48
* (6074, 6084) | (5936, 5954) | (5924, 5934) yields 0.12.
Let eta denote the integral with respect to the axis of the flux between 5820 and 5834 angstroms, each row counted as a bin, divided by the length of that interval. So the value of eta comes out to 2.16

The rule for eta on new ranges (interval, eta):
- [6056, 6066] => 2.05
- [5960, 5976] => 2.10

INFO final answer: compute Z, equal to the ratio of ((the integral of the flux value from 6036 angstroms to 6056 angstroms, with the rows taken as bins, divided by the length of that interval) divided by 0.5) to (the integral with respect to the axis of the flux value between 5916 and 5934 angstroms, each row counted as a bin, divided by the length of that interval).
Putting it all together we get 2.03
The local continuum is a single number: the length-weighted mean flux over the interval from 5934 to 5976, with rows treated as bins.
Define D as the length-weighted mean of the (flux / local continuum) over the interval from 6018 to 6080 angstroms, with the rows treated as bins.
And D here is 0.989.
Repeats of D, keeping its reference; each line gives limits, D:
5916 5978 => 0.995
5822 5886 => 1.019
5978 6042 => 0.968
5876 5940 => 0.931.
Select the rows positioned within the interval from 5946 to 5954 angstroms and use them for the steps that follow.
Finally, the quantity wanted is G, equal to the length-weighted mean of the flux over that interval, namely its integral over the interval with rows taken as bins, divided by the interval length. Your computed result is 2.08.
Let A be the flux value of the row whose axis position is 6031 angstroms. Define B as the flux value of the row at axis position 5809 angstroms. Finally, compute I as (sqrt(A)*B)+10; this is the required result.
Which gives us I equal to 13.1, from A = 2.067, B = 2.123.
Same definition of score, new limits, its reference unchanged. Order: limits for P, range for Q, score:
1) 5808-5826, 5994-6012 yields 0.94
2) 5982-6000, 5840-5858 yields 1.06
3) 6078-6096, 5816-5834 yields 1.08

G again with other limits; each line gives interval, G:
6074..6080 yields 2.07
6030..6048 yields 2.08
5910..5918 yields 2.04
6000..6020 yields 1.98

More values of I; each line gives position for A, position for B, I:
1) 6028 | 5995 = 12.9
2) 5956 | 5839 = 13.2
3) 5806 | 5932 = 13.0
